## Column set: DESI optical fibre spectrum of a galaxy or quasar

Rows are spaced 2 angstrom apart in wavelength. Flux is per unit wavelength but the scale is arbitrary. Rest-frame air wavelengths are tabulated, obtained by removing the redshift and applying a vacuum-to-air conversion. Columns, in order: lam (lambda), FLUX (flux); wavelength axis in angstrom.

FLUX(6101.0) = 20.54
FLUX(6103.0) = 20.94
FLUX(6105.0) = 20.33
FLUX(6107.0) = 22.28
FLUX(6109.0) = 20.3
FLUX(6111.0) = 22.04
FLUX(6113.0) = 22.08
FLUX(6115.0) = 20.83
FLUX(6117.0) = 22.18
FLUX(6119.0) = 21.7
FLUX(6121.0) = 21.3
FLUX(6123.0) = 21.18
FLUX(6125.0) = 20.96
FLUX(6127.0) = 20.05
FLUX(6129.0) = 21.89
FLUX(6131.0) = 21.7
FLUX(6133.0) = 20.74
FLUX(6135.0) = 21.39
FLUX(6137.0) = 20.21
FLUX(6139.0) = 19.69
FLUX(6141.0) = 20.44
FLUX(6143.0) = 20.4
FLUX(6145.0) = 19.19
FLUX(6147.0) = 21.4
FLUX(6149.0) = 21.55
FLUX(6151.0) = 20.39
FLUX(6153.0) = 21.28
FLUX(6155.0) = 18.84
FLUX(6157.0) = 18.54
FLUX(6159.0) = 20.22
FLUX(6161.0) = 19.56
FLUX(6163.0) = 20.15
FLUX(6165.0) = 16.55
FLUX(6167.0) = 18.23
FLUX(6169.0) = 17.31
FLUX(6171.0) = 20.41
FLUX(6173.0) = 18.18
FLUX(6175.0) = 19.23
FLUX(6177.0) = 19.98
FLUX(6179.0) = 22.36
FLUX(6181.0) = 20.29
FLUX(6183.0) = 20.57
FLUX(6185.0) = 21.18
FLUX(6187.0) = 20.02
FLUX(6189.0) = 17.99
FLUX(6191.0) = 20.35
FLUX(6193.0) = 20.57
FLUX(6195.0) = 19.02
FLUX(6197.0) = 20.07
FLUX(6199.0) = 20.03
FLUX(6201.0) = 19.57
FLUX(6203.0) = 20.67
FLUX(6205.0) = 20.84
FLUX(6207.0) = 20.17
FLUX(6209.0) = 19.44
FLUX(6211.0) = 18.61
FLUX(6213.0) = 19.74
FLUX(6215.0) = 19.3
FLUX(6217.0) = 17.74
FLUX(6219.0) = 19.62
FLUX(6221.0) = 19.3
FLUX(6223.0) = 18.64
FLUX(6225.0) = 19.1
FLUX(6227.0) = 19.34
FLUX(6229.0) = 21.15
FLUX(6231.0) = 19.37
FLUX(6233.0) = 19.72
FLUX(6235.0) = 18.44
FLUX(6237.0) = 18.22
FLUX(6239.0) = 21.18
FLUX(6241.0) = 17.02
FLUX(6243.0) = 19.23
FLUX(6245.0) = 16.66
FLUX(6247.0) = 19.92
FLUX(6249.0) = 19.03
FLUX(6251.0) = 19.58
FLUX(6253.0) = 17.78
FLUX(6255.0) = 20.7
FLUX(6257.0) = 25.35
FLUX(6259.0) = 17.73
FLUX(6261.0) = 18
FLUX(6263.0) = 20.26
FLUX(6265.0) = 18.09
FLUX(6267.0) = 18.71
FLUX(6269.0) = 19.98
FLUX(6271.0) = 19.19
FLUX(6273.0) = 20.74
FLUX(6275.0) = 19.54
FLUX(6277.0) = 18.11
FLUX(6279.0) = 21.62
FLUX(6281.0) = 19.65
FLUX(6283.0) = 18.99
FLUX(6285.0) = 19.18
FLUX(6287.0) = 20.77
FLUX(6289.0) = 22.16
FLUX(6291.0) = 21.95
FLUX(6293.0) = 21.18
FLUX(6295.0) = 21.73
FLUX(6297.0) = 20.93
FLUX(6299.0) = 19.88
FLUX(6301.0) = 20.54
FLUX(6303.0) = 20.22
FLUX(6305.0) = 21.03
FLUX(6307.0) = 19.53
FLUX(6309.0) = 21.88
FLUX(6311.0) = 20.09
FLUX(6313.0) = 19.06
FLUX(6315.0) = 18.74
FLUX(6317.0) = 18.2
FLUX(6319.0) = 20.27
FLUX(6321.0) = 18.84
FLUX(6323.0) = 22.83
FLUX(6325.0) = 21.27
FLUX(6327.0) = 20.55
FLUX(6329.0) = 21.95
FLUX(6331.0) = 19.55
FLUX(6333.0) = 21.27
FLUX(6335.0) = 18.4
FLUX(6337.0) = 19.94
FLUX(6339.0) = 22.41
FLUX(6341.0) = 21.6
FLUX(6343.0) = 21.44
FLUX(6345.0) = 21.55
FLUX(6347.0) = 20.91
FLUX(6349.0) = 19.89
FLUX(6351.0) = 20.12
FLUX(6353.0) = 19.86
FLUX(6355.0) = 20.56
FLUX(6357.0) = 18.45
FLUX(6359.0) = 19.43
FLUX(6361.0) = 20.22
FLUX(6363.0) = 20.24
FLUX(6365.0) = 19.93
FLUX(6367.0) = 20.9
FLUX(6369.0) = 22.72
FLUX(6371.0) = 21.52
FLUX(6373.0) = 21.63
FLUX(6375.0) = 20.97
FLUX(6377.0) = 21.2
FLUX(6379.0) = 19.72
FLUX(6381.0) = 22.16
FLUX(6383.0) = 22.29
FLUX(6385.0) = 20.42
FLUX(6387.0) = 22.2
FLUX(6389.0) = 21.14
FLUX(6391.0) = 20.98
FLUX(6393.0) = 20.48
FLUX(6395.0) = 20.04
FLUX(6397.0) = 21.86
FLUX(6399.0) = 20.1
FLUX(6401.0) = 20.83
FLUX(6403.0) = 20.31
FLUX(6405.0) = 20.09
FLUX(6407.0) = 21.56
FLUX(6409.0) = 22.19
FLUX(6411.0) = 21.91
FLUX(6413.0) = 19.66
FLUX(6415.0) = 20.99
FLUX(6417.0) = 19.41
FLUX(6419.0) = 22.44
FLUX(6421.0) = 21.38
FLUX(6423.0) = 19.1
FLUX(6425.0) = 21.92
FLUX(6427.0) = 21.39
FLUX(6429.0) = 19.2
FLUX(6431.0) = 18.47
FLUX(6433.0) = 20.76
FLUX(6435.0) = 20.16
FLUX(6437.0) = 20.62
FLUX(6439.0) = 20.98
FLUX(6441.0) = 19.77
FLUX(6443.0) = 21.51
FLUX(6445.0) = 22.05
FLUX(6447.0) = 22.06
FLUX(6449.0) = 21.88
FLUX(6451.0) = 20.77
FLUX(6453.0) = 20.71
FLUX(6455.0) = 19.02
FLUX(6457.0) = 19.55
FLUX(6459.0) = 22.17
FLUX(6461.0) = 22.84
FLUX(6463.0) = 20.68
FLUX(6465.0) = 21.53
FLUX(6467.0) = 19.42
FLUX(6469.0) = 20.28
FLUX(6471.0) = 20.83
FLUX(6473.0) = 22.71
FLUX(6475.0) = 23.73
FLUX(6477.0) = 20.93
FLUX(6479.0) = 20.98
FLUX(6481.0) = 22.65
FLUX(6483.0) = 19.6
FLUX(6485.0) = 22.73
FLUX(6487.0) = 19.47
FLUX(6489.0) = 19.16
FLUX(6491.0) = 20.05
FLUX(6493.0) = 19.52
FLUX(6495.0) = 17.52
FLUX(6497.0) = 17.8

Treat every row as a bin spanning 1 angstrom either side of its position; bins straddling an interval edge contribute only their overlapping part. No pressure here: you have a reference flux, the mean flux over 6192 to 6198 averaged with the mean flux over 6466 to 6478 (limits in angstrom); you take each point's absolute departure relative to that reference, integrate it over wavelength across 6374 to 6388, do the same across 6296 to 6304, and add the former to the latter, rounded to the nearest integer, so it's 17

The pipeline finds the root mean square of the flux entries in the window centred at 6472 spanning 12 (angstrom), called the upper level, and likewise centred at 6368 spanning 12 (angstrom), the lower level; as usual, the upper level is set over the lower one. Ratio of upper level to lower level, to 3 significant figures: 1.01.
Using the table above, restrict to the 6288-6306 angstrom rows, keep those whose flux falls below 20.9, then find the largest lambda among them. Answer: 6303.0 angstrom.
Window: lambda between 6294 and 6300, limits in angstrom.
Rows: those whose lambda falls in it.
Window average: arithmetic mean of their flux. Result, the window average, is 20.85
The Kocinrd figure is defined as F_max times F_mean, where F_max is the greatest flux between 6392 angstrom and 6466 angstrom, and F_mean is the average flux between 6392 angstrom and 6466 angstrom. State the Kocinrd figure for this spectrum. 476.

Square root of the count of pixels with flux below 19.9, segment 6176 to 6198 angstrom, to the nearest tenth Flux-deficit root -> 1.4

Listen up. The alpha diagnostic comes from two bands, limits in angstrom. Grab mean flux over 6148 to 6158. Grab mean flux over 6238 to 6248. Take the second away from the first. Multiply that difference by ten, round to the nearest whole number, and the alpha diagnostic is 13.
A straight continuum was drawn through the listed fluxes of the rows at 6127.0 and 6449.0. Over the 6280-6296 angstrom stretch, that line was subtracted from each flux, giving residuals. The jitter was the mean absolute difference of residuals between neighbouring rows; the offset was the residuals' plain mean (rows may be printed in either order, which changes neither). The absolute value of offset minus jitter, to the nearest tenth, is 1.0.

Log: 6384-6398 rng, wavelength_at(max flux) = 6387.0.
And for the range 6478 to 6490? 6485.0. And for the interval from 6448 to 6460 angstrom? 6459.0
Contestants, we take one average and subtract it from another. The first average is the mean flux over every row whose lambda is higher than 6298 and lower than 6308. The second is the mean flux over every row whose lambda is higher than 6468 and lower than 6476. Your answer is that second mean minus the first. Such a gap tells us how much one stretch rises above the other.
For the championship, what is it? 1.6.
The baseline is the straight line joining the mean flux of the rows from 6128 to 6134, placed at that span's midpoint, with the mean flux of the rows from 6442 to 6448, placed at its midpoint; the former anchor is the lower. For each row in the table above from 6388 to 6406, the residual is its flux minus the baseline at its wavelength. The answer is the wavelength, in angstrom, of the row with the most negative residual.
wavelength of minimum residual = 6395.0 angstrom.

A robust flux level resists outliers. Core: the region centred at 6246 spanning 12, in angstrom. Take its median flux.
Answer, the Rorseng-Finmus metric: 19.1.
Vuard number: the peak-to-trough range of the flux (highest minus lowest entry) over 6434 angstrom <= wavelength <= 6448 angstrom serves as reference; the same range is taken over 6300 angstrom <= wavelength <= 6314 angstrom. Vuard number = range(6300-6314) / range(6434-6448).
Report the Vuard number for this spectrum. 1.2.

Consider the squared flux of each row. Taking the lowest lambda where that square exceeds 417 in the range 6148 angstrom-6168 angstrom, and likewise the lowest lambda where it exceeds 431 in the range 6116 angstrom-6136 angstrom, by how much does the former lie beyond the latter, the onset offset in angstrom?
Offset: 32 angstrom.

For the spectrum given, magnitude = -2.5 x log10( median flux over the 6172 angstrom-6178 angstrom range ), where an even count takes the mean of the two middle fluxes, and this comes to -3.21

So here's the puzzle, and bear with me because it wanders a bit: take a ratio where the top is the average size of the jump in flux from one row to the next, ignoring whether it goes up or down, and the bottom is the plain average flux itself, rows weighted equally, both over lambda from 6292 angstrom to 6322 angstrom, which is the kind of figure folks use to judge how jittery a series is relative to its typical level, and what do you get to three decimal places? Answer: 0.054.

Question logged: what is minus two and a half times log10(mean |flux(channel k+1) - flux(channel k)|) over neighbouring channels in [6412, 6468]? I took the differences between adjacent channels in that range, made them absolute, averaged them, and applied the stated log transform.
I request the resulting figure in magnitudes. -0.3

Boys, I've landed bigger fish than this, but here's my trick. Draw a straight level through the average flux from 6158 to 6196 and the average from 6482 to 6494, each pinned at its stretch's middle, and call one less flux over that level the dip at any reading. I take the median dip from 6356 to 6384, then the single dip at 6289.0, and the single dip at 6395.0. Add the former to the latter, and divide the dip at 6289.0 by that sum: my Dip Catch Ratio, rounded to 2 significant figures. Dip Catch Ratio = 2.1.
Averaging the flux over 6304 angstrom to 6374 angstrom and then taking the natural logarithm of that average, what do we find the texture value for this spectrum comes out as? 3.019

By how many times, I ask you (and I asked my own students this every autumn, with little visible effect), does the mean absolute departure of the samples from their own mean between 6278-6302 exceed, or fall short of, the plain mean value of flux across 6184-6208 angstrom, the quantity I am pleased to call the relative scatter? 0.044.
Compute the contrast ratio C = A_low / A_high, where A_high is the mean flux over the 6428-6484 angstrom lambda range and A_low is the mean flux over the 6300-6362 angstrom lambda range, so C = 0.972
